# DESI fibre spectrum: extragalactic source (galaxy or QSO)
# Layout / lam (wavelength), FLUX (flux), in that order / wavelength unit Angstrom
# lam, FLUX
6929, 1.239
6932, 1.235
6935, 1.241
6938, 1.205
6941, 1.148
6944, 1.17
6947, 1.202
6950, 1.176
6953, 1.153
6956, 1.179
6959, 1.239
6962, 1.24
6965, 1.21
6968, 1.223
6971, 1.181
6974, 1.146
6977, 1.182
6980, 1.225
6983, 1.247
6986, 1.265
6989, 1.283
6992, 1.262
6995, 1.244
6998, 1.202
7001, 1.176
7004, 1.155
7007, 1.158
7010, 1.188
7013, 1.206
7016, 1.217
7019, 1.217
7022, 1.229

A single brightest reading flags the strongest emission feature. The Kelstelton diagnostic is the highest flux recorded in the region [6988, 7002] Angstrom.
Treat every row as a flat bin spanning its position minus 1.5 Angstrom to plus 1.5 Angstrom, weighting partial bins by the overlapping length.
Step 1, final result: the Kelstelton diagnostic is 1.283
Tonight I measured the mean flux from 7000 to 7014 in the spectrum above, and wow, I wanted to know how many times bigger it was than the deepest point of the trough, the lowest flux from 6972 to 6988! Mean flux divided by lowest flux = 1.03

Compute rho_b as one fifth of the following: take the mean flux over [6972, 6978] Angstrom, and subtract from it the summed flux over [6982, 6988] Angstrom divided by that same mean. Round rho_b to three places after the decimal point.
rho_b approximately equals -0.199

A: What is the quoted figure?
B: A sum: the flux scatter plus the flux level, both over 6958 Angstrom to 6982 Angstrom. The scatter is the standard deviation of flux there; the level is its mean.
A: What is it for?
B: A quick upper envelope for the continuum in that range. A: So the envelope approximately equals 1.24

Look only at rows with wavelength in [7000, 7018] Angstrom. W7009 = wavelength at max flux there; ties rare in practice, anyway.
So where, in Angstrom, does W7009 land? 7016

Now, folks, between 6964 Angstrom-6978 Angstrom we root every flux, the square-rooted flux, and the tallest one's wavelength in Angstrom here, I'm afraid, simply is 6968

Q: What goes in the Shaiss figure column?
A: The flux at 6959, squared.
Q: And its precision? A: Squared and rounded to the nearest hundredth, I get 1.54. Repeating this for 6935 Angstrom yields 1.54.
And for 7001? 1.38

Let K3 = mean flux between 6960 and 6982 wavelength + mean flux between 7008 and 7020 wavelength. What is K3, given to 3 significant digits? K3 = 2.41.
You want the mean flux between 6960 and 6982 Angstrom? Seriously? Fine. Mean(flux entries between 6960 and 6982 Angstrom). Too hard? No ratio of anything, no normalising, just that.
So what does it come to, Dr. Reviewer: 1.20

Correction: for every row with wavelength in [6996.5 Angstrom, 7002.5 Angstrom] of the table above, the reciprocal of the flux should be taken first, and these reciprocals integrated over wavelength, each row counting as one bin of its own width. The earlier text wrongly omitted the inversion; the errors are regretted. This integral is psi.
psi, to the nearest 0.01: 5.05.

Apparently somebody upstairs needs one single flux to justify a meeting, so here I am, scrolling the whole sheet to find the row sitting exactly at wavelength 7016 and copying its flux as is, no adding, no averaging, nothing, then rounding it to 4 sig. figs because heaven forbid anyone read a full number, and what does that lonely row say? 1.217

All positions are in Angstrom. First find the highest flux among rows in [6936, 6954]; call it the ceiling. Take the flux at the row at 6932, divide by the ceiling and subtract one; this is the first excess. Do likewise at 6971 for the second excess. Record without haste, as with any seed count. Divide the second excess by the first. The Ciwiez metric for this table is -0.80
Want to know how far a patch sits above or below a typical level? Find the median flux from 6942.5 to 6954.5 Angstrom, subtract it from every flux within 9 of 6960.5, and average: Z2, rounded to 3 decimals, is 0.034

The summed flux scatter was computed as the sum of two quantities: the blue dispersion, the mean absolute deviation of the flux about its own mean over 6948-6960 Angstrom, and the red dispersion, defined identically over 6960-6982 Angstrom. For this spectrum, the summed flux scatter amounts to 0.053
